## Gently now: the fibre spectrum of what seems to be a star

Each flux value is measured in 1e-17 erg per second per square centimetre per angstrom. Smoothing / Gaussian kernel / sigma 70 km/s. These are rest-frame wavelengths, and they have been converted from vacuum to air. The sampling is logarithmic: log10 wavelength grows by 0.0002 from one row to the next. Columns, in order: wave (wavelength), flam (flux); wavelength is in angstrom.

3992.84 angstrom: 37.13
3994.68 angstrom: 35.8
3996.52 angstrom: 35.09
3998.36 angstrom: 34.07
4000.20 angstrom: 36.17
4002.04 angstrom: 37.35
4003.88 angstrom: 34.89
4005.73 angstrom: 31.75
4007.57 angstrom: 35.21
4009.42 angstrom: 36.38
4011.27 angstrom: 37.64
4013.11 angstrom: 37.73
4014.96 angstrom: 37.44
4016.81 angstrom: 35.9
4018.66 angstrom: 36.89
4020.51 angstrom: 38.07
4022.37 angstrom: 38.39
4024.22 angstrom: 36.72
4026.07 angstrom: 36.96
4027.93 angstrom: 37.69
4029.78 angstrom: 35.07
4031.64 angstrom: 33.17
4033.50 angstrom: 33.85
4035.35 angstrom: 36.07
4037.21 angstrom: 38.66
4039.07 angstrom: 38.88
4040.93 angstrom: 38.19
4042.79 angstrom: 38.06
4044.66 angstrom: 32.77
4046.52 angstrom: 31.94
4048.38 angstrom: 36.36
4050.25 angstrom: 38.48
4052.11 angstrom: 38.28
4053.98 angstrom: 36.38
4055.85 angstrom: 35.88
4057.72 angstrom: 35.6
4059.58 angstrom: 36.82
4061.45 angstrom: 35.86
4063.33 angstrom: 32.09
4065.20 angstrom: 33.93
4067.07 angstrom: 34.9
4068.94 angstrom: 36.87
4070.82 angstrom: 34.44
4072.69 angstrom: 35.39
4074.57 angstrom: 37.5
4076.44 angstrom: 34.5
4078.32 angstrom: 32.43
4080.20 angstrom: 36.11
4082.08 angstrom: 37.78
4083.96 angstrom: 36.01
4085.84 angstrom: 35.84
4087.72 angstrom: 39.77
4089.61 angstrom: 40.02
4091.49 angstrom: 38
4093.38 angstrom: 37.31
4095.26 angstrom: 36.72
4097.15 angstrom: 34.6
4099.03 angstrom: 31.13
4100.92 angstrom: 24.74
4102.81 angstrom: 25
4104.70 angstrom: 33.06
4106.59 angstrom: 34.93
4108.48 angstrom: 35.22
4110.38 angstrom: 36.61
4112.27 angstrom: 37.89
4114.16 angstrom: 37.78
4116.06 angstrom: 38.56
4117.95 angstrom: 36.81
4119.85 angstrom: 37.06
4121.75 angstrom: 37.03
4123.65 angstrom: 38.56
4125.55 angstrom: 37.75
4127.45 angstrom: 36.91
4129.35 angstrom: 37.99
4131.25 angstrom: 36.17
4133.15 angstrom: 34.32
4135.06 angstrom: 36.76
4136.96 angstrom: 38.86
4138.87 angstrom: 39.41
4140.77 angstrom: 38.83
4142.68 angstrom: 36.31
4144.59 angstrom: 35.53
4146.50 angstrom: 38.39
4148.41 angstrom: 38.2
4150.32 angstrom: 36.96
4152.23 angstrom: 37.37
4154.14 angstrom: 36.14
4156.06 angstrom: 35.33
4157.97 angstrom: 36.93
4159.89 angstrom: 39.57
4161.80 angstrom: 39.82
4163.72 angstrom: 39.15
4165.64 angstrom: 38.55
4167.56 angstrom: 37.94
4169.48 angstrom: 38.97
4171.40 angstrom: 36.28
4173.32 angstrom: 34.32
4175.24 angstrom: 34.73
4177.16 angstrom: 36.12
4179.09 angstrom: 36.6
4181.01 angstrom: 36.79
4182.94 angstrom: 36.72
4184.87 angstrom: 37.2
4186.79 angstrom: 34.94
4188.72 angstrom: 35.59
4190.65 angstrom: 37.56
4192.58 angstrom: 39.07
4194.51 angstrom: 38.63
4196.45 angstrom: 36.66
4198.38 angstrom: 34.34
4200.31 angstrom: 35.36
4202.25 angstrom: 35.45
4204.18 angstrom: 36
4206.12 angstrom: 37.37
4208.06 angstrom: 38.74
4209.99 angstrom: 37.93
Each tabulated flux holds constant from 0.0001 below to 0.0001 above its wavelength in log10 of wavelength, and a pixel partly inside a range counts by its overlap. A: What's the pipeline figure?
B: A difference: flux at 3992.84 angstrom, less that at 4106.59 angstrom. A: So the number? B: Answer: 2.2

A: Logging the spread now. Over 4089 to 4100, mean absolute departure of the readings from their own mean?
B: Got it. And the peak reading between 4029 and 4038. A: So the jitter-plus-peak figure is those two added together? 40.9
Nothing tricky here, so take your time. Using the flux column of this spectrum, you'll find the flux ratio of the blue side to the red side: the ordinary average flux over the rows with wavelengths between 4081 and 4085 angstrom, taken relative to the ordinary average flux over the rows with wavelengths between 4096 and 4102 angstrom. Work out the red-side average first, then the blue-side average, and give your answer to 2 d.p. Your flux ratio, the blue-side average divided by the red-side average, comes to 1.22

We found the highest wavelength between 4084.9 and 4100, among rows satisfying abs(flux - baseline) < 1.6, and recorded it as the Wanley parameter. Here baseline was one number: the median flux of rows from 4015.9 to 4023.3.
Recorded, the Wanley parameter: 4095.26 angstrom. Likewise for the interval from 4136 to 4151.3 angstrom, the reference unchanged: 4150.32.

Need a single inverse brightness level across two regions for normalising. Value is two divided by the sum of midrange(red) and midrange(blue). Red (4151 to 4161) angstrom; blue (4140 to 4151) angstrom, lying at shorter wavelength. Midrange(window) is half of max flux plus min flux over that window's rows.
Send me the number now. 0.0268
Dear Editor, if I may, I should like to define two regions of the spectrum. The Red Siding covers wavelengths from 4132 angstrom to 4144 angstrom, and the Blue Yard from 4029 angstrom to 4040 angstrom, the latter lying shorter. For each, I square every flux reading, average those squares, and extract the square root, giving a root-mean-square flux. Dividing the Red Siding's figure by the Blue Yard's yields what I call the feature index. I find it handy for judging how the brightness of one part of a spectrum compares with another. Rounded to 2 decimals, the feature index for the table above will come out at 1.04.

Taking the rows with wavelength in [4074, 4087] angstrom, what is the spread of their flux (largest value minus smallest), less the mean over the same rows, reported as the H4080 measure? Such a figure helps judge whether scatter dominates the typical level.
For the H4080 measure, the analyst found -30.4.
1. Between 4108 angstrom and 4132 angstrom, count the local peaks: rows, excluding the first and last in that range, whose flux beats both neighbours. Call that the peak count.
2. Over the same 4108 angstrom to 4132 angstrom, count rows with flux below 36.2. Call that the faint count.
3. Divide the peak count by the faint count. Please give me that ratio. 2.5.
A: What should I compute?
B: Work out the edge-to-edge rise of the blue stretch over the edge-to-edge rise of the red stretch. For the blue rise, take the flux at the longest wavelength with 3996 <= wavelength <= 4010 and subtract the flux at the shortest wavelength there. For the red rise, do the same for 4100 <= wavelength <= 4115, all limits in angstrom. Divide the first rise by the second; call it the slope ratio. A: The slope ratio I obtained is 0.10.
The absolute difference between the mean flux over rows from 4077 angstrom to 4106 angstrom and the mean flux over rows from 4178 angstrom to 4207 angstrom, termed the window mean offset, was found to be 1.98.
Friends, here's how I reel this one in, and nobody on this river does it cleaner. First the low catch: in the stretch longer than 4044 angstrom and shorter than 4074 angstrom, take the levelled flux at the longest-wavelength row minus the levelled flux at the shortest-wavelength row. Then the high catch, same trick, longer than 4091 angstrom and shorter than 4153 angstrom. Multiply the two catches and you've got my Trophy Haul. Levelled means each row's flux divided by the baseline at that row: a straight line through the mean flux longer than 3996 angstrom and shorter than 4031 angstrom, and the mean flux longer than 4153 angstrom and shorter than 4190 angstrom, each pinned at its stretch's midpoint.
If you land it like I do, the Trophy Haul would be -0.0017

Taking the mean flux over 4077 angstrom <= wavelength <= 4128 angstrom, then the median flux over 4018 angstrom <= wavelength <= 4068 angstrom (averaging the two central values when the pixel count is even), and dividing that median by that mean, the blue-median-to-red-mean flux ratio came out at 1.02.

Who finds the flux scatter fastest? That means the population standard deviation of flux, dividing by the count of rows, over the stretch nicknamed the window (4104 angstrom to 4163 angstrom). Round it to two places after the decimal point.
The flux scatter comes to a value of 1.56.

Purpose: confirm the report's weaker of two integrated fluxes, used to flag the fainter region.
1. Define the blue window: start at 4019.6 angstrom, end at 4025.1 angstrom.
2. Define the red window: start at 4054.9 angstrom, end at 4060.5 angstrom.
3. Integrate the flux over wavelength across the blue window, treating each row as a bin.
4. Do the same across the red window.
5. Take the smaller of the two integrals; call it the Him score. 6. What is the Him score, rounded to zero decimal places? 202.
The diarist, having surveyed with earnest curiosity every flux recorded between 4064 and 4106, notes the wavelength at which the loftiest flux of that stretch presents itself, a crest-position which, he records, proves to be 4089.61 angstrom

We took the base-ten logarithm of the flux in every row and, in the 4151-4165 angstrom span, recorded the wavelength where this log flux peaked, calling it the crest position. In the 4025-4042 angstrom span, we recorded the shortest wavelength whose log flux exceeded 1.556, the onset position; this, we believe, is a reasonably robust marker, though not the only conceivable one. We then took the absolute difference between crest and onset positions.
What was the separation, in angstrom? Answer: 135.7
